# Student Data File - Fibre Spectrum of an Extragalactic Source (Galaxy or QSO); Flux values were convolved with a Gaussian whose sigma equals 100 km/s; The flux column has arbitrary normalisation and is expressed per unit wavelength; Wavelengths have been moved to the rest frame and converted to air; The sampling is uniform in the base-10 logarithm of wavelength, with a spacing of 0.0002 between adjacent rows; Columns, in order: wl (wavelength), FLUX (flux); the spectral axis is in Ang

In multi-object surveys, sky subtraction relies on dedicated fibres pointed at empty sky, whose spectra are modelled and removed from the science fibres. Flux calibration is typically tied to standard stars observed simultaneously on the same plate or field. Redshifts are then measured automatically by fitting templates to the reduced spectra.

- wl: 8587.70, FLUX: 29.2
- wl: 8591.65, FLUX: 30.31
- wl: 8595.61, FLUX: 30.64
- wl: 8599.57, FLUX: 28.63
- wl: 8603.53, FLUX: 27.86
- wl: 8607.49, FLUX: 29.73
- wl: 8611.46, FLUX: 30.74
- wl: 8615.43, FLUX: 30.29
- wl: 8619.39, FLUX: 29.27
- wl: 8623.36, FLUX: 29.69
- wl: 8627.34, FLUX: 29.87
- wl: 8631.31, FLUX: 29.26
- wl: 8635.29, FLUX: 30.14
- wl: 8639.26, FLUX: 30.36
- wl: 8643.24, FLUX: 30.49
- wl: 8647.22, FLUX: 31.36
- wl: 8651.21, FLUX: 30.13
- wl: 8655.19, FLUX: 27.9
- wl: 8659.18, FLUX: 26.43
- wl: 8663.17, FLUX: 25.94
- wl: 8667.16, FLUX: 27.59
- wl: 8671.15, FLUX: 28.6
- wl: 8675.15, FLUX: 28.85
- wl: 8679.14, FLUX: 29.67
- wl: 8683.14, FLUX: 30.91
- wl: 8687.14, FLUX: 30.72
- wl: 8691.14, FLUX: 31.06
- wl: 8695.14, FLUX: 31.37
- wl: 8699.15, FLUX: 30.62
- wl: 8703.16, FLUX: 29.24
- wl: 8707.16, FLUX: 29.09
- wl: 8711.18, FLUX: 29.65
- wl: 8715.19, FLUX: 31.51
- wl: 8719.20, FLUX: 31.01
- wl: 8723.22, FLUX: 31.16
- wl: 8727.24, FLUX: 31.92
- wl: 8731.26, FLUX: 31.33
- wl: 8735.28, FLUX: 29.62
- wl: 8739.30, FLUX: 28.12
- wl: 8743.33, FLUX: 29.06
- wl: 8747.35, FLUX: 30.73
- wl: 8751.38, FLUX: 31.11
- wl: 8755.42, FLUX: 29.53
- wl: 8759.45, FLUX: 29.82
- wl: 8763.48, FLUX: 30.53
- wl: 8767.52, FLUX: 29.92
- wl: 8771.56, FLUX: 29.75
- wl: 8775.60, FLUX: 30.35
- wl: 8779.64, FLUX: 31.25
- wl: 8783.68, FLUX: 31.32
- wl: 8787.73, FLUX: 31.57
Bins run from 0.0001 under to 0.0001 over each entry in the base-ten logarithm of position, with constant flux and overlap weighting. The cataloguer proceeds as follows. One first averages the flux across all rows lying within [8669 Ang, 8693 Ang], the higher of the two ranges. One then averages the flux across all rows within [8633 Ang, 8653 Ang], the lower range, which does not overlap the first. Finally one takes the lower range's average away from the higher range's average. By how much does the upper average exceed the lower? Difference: -0.5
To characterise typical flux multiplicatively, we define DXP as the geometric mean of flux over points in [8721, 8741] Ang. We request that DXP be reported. 30.4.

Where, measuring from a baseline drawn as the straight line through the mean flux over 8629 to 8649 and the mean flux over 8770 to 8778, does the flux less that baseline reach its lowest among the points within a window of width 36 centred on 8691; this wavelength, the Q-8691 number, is 8675.15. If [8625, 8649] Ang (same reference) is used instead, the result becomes 8631.31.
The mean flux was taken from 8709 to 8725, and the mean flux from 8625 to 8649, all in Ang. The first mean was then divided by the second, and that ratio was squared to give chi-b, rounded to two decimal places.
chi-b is 1.04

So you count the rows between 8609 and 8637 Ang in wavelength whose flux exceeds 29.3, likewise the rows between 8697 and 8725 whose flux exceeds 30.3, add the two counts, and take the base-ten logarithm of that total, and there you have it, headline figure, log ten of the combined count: 0.95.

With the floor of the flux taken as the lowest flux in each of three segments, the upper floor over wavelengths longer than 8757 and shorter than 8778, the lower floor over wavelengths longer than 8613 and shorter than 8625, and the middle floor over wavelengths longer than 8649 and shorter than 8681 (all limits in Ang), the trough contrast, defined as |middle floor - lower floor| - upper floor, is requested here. -26.4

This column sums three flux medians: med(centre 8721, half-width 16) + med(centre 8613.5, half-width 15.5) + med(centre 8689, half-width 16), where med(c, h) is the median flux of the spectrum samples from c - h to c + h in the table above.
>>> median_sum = 91.5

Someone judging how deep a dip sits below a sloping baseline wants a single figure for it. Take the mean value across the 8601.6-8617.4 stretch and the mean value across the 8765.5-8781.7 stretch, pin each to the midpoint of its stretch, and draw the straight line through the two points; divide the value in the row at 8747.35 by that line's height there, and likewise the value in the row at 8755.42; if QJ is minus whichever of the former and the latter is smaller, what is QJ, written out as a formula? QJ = -0.98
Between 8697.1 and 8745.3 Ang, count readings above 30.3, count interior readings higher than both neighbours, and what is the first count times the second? 12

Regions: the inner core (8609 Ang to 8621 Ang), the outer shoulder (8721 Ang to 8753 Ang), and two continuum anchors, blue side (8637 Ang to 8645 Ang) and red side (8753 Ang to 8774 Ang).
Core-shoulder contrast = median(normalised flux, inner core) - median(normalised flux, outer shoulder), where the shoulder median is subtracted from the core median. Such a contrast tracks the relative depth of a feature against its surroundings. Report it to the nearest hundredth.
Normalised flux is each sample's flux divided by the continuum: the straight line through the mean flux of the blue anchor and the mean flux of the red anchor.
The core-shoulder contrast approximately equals -0.04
